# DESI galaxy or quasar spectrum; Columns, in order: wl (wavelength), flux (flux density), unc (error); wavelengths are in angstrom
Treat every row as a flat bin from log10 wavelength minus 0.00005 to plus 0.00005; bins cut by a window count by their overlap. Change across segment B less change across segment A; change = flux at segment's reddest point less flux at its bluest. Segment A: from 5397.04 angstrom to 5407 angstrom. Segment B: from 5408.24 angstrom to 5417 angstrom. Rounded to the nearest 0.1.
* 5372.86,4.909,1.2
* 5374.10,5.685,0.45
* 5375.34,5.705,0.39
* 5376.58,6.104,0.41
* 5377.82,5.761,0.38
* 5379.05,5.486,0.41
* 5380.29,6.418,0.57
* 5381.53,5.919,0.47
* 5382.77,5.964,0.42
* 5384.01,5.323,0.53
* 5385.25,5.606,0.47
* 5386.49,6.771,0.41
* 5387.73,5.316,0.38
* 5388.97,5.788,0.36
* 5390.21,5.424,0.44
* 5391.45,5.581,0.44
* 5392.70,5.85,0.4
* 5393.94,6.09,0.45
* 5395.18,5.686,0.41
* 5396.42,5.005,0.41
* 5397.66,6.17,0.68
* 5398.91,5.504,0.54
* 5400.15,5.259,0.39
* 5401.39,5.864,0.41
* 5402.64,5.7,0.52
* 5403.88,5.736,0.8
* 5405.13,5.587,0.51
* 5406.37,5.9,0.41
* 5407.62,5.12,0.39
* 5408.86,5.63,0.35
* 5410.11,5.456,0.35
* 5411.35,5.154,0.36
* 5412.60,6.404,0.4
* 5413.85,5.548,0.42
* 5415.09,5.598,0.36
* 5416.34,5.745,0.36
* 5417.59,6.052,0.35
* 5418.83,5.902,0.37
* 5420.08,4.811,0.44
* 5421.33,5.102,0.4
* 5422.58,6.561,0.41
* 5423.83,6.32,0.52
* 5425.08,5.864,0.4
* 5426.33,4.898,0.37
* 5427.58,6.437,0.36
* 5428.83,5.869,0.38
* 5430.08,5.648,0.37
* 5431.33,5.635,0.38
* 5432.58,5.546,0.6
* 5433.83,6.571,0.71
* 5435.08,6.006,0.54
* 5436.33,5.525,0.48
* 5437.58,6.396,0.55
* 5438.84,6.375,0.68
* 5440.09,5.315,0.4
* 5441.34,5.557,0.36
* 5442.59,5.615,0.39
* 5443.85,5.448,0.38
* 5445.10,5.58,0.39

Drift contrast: 0.4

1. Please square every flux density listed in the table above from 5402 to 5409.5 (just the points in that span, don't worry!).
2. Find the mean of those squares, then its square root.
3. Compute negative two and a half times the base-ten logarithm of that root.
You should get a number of -1.87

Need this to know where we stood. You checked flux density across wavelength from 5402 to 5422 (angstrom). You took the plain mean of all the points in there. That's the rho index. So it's 5.59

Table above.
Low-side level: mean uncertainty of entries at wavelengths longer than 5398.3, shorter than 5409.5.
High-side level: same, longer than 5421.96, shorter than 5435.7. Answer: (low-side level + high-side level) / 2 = 0.469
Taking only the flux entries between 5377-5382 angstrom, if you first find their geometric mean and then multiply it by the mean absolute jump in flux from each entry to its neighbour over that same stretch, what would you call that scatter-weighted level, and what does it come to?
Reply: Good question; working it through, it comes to 3.3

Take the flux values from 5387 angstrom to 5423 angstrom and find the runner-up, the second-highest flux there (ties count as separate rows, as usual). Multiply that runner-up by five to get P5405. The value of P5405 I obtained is 32.0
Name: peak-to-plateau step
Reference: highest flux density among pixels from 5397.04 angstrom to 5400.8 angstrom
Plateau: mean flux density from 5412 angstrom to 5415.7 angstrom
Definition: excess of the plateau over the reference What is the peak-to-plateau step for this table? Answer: -0.32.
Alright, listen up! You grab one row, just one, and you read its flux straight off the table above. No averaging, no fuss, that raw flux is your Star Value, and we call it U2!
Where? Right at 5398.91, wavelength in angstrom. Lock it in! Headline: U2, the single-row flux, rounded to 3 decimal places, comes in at 5.504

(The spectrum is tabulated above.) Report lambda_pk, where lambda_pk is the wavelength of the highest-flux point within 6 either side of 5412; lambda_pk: 5412.60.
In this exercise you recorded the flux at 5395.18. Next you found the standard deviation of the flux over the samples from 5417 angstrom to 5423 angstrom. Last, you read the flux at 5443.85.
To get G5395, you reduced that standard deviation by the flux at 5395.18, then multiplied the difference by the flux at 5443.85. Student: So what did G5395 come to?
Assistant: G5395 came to -27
